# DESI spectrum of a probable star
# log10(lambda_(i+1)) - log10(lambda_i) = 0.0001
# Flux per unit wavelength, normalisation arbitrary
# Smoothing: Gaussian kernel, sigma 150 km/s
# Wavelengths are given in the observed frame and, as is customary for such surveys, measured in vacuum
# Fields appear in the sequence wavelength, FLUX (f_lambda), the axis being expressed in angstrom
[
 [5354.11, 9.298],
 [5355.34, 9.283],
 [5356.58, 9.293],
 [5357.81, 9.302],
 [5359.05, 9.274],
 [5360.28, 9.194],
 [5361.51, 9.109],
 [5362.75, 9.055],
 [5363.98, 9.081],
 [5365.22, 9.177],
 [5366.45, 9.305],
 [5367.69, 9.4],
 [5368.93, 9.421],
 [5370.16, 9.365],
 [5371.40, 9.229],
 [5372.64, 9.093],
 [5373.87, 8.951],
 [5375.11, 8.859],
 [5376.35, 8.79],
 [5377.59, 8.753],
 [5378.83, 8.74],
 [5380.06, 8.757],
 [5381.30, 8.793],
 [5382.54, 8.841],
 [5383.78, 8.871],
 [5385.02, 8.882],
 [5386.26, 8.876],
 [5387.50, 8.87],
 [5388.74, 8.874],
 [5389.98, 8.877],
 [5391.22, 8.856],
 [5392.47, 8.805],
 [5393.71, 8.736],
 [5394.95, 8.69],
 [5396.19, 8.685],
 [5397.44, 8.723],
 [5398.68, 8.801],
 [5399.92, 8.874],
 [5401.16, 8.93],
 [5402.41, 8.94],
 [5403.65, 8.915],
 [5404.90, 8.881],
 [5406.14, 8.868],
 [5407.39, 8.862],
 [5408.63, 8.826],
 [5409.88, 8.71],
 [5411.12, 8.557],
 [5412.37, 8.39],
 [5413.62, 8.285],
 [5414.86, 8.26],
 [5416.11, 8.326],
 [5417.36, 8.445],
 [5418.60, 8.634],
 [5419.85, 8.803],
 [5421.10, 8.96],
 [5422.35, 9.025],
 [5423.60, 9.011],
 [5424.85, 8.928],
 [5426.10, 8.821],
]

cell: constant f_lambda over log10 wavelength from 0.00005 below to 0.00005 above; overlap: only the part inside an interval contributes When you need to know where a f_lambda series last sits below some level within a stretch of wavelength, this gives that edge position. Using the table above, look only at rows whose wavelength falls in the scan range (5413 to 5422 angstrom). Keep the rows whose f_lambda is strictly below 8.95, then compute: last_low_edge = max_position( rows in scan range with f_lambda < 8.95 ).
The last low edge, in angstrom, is 5419.85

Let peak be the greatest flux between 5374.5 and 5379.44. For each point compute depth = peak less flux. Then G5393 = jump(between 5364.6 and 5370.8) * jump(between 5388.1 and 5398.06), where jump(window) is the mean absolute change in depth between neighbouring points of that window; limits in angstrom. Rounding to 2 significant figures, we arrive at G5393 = 0.0025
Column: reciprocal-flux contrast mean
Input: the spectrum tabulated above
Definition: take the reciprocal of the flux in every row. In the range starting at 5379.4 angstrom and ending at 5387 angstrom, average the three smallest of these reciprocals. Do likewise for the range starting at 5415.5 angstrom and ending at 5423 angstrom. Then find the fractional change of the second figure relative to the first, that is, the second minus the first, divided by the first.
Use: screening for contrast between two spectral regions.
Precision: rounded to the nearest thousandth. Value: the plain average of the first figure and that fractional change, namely 0.053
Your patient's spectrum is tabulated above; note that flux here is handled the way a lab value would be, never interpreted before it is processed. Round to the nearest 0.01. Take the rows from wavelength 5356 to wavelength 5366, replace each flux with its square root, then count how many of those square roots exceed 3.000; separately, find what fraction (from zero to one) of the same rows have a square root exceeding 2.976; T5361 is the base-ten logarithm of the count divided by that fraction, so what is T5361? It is 0.90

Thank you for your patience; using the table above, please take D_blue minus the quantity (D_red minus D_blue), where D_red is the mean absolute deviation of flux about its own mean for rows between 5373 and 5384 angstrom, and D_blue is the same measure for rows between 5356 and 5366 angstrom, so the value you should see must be 0.10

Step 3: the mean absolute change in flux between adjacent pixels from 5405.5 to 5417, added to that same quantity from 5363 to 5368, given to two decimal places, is 0.19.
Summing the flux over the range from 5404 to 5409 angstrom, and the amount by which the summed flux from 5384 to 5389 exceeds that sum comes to 0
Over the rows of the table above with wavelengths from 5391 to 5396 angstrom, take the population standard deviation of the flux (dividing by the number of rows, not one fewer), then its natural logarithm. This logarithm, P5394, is -2.8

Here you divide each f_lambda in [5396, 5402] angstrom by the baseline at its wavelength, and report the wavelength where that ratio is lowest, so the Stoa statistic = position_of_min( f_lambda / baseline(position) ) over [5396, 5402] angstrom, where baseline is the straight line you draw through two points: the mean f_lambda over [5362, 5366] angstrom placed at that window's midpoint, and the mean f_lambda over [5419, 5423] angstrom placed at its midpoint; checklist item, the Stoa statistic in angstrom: 5396.19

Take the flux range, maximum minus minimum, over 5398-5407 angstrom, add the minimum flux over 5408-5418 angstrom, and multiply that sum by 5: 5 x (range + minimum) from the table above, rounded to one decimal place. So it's 42.0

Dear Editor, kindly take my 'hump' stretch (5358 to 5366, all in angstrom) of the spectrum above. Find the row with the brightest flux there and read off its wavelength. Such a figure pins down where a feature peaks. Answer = 5359.05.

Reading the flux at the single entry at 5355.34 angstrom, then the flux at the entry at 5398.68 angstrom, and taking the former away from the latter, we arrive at -0.48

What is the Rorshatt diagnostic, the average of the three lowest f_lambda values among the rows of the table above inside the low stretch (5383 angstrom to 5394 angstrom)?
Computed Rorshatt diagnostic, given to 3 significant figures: 8.80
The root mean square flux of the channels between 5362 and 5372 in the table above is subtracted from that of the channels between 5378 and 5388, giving -0.43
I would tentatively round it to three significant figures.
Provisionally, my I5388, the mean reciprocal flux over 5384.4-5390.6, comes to 0.113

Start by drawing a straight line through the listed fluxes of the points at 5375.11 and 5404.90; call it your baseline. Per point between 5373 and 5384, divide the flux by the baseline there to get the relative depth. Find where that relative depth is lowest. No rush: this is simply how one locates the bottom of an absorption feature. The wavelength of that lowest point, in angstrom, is 5378.83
